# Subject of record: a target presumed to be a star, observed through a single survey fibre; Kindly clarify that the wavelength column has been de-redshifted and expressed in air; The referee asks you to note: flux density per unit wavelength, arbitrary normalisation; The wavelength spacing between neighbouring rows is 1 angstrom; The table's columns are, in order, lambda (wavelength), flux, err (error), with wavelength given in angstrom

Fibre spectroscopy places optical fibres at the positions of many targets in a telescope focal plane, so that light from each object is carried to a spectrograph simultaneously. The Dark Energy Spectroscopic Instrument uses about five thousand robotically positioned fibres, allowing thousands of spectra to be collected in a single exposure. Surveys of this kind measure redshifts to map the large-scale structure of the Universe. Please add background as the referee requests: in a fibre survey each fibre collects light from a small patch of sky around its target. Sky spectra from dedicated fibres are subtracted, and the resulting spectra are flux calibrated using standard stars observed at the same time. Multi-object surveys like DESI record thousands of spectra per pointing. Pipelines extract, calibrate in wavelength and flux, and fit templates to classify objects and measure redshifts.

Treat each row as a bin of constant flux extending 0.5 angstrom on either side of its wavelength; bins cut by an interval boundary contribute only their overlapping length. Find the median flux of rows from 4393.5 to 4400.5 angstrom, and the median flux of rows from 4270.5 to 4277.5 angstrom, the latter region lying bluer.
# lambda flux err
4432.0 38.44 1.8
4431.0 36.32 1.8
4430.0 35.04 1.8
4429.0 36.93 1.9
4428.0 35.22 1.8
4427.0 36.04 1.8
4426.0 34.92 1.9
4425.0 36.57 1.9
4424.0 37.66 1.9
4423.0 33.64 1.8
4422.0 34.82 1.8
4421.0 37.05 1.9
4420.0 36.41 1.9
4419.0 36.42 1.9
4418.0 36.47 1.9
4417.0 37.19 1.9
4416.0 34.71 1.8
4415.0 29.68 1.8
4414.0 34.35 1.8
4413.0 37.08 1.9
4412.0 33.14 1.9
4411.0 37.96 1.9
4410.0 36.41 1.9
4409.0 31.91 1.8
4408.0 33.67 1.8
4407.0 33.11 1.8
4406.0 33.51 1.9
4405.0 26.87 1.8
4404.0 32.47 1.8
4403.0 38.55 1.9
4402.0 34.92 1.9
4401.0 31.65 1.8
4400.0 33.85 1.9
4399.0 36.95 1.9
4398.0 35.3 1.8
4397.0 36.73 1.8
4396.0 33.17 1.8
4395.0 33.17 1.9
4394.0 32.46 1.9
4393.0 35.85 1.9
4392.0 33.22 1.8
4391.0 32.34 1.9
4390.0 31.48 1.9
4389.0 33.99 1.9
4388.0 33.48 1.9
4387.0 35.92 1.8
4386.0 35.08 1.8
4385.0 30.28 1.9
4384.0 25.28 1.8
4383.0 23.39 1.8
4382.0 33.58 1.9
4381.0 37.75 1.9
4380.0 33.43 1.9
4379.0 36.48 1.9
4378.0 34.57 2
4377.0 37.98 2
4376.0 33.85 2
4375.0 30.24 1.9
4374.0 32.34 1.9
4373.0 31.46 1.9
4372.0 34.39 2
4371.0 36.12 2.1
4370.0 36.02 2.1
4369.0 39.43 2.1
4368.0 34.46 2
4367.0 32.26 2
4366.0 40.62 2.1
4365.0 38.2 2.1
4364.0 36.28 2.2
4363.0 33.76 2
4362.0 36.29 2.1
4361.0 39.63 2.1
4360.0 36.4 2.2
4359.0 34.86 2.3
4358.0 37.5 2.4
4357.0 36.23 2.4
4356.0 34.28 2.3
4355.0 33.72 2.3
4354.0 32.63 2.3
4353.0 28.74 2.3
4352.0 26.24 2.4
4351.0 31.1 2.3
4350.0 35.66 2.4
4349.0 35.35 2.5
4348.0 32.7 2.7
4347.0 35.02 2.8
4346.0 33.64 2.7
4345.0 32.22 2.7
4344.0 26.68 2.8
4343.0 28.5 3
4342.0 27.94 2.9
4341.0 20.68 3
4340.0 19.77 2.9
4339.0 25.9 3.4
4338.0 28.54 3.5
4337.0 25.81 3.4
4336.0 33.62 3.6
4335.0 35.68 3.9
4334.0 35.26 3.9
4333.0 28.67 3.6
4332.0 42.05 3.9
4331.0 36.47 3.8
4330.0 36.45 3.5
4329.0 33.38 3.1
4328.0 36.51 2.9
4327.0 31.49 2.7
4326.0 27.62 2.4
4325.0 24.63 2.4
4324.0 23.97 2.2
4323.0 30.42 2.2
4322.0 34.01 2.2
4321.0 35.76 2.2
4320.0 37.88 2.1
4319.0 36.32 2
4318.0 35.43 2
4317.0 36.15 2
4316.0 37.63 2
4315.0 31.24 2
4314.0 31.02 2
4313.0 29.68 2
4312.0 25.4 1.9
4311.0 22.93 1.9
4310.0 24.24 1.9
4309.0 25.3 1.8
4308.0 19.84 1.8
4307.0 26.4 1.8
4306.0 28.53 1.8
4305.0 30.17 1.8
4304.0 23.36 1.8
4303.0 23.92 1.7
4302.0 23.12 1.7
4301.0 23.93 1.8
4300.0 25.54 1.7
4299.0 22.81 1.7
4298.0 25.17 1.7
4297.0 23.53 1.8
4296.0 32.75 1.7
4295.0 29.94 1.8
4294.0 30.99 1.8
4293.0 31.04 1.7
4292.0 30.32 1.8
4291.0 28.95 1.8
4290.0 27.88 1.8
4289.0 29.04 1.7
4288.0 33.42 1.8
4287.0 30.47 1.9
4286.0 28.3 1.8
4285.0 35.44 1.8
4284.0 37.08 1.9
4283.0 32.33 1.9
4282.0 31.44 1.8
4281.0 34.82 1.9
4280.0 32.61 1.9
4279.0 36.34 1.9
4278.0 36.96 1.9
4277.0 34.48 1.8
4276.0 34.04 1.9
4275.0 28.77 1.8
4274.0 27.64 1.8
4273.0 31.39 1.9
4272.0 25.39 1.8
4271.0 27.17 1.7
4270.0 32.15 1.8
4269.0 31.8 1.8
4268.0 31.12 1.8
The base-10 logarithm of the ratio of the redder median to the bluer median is 0.071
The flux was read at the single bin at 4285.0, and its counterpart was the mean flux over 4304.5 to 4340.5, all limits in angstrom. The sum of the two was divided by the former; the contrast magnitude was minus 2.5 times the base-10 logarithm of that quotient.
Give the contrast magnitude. -0.68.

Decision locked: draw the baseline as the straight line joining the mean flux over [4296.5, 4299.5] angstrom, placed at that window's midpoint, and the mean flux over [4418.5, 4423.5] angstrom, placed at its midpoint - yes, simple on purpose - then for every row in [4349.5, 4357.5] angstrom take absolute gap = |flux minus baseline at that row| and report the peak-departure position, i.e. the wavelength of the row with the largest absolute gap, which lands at 4350.0 angstrom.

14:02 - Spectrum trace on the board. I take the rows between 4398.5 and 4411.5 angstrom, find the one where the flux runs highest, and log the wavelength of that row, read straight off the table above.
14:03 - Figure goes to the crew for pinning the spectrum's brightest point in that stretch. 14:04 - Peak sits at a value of 4403.0 angstrom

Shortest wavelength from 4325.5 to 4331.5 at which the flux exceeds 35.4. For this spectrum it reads 4328.0 angstrom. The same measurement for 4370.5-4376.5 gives 4371.0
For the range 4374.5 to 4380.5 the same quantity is 4377.0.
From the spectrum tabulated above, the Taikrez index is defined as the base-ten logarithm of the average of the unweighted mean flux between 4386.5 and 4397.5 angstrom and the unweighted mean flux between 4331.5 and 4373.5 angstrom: 1.52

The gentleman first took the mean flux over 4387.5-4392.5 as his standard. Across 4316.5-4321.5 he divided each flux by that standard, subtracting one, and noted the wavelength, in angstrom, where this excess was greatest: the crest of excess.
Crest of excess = 4320.0 angstrom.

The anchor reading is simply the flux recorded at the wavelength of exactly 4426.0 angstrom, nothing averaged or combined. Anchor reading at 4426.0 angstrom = 34.92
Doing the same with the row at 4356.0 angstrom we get 34.28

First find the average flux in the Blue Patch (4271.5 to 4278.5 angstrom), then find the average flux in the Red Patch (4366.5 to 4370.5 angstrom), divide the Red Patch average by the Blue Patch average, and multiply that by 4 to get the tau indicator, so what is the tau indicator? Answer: 4.6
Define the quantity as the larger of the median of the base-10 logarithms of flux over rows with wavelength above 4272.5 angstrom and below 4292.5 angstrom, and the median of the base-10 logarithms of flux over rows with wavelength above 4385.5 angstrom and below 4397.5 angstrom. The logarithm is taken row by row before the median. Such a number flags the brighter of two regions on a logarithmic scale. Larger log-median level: 1.52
